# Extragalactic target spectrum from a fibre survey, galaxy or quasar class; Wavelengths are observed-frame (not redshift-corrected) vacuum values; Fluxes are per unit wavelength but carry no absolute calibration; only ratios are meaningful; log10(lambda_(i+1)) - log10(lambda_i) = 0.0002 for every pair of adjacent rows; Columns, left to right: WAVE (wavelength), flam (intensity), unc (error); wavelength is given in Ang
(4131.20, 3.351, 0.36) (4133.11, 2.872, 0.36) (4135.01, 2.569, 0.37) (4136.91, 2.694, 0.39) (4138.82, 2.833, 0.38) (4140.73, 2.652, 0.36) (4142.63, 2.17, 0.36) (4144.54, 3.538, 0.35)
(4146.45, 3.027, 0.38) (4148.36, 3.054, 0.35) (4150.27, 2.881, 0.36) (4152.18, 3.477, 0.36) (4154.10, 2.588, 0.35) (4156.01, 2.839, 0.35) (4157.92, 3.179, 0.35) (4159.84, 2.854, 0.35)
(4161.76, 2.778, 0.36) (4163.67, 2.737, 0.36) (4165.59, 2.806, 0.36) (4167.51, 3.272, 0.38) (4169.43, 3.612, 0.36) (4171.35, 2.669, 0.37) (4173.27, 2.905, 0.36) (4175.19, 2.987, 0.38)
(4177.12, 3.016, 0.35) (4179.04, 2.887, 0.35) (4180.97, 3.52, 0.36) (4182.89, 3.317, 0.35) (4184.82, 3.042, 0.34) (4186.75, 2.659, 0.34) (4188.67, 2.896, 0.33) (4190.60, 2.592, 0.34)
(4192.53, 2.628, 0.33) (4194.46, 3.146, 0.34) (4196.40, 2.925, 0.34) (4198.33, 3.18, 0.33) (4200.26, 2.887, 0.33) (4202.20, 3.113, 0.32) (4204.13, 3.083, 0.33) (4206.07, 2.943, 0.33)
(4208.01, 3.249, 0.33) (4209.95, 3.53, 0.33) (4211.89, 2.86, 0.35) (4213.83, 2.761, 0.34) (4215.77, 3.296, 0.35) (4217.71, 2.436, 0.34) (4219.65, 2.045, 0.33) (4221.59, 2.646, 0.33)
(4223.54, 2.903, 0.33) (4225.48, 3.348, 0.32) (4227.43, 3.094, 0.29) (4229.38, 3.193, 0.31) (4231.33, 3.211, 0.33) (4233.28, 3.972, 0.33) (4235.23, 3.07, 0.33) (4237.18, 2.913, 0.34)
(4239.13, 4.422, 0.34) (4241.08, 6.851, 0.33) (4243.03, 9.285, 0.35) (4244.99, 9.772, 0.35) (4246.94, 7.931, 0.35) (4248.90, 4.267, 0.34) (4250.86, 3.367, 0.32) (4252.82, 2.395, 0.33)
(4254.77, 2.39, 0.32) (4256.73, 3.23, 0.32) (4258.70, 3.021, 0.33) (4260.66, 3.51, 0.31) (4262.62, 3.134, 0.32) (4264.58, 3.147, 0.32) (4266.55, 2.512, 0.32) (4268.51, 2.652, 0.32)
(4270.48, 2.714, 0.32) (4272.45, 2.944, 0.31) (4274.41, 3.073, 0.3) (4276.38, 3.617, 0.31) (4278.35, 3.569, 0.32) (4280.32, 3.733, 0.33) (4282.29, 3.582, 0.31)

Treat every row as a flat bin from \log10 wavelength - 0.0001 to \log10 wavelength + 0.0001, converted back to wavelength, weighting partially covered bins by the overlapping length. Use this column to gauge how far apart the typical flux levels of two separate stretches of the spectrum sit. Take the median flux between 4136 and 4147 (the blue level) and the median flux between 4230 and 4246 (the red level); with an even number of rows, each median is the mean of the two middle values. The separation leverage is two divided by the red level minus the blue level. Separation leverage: 1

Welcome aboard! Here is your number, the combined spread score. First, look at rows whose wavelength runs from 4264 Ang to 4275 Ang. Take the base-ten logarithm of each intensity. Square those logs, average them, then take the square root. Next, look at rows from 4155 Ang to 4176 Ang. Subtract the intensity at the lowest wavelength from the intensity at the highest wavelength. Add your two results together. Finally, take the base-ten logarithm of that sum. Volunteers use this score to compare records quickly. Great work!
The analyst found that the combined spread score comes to -0.22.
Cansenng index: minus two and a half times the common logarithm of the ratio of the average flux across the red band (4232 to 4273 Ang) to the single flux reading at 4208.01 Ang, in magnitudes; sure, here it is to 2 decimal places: -0.27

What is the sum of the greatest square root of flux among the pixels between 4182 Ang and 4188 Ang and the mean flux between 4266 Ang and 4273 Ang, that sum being 4.5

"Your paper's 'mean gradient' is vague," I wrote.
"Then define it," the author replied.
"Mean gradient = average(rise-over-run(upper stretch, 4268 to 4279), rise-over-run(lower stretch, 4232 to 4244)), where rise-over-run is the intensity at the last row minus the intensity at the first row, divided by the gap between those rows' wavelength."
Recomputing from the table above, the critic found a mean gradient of 0.32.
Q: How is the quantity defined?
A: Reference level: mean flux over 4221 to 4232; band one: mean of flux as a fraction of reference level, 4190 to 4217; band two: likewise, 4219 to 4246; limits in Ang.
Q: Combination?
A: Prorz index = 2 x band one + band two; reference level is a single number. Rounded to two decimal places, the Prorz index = 3.38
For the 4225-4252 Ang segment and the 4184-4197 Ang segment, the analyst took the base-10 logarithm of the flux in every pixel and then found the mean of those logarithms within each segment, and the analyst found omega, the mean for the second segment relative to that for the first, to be 0.70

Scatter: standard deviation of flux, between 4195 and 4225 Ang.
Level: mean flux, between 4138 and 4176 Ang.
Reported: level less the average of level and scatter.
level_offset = 1.3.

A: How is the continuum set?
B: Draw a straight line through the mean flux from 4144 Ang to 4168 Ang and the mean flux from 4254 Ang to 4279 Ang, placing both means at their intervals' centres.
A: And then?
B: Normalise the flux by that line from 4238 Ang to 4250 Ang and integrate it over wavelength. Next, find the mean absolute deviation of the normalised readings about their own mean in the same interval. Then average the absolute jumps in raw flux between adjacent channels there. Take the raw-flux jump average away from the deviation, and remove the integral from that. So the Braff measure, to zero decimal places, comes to -29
